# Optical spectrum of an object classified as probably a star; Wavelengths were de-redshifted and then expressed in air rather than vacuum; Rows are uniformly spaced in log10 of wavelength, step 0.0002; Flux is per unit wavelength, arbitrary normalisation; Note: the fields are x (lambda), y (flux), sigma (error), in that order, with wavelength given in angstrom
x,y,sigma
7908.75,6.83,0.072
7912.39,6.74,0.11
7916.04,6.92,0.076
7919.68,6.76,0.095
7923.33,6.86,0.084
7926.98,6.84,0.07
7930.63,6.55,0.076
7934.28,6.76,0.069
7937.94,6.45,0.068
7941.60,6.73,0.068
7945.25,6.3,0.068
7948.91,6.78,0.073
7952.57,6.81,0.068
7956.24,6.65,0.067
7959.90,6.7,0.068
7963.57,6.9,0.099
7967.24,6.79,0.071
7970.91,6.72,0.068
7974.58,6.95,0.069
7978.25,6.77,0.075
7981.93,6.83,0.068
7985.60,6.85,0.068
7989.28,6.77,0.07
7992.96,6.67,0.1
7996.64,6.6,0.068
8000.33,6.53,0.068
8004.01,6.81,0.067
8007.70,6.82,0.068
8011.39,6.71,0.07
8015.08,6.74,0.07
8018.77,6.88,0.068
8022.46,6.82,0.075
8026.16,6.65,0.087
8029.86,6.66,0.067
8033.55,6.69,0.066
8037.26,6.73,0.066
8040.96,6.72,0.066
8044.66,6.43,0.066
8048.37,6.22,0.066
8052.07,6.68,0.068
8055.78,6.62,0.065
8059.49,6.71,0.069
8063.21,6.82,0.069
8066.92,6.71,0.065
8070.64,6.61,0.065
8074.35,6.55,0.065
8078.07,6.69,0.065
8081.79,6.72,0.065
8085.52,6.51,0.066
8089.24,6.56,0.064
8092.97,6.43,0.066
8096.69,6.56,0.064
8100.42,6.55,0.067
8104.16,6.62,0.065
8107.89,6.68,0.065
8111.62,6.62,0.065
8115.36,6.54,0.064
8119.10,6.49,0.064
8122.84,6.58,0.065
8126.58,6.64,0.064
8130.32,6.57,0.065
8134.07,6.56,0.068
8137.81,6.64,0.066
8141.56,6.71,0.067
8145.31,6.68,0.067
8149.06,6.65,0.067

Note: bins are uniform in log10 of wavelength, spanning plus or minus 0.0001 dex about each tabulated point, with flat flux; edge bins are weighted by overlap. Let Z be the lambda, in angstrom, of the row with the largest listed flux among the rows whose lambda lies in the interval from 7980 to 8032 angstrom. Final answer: 8018.77 angstrom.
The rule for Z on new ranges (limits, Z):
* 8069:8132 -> 8081.79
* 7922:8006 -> 7974.58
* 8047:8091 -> 8063.21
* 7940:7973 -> 7963.57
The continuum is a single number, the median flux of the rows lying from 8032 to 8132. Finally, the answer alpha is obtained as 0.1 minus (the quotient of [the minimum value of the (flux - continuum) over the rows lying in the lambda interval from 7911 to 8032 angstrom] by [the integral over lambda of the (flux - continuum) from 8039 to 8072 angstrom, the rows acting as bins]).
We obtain -1.48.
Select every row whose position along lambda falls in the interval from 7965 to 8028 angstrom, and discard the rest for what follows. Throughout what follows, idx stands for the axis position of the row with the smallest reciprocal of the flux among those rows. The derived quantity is 7974.58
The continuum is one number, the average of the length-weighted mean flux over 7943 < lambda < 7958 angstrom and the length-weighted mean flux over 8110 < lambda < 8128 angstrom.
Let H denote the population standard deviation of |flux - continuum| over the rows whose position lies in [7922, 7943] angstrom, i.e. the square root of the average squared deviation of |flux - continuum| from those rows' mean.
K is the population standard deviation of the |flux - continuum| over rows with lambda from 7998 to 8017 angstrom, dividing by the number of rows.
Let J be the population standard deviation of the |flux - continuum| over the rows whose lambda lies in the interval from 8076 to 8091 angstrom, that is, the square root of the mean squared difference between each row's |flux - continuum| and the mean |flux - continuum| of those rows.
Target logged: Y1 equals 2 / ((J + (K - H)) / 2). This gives 291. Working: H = 0.067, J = 0.026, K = 0.055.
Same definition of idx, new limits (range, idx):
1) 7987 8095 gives 8018.77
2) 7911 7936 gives 7916.04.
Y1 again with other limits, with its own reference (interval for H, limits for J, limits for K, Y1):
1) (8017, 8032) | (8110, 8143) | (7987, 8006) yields 676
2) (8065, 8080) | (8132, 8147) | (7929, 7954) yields 66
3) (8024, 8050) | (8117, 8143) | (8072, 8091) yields -85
